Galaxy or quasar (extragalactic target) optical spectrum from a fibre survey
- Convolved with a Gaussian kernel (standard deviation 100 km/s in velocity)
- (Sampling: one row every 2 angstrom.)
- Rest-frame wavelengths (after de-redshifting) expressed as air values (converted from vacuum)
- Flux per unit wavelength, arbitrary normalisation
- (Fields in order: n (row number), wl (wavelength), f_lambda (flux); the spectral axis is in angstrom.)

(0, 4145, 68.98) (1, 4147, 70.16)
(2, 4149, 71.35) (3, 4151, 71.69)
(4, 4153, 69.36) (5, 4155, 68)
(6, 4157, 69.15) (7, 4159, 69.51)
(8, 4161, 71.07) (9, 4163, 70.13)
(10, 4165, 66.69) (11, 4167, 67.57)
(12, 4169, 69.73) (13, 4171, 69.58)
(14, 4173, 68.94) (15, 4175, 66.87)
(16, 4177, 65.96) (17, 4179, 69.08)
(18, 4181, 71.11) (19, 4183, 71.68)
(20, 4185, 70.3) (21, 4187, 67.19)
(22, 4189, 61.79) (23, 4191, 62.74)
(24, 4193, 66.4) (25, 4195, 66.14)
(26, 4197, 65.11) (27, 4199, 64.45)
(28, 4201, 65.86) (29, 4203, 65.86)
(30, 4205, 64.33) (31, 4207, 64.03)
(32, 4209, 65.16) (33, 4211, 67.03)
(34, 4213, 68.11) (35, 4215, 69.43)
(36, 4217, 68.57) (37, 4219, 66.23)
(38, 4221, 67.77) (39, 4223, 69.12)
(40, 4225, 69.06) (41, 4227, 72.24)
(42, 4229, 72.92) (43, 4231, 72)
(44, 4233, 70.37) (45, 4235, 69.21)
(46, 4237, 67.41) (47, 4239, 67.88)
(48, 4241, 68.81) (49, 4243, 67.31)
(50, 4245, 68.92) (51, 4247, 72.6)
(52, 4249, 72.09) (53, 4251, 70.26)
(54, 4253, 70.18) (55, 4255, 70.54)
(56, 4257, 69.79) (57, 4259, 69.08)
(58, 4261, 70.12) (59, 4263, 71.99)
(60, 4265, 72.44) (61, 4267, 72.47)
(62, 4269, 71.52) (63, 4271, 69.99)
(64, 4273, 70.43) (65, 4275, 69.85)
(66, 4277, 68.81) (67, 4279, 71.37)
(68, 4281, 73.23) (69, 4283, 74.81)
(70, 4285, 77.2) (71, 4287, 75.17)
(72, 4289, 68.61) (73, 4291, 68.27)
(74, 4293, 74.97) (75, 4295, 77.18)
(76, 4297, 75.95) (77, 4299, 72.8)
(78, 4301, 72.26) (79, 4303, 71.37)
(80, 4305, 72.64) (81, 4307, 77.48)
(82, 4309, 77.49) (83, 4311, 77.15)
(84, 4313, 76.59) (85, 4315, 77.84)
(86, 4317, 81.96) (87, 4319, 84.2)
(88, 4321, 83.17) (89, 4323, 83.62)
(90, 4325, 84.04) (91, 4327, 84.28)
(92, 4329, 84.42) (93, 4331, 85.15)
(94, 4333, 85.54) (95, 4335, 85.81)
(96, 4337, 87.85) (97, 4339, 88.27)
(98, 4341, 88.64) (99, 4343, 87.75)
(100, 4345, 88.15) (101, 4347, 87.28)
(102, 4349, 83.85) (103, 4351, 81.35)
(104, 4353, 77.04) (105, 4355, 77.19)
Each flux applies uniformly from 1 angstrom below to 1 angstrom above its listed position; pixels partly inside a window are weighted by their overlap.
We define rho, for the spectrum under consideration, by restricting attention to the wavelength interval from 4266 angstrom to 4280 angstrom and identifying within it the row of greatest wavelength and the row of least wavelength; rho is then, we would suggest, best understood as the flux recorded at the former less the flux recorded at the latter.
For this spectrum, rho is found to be -1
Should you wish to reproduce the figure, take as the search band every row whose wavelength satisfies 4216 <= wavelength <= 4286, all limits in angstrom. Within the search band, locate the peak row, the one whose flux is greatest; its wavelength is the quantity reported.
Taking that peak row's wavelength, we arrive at 4285 angstrom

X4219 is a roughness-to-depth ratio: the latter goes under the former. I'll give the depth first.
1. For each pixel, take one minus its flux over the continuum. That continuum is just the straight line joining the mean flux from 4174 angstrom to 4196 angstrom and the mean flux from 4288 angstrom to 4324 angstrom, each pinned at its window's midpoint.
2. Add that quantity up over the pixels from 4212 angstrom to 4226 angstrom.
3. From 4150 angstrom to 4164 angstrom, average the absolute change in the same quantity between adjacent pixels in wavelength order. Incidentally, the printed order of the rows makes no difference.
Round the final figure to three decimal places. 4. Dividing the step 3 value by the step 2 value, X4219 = 0.137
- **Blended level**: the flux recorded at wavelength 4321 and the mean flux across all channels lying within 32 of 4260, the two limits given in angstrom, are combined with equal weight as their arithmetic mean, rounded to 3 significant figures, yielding 77.0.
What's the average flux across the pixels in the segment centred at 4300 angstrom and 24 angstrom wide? 74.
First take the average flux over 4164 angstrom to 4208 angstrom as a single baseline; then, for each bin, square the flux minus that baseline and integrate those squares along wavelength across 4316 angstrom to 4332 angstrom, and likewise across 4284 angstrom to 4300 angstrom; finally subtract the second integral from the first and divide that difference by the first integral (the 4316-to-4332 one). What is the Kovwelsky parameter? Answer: 0.80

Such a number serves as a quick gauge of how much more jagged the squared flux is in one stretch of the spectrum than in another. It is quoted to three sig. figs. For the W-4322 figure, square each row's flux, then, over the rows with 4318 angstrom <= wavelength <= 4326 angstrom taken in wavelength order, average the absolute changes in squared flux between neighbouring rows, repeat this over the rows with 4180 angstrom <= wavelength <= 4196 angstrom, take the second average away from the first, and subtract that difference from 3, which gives 187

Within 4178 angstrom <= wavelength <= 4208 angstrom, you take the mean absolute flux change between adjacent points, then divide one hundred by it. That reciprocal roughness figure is 63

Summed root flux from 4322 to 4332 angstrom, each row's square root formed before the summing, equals 45.9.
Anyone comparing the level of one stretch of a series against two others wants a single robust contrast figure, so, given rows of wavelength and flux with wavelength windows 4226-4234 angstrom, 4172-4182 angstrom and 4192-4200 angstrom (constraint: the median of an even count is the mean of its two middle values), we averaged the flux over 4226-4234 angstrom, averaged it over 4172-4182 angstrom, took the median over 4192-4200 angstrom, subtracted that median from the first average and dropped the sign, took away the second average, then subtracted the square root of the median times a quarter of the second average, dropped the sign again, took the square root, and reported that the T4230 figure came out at 9.8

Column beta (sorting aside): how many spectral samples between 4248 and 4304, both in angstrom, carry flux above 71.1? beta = 16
